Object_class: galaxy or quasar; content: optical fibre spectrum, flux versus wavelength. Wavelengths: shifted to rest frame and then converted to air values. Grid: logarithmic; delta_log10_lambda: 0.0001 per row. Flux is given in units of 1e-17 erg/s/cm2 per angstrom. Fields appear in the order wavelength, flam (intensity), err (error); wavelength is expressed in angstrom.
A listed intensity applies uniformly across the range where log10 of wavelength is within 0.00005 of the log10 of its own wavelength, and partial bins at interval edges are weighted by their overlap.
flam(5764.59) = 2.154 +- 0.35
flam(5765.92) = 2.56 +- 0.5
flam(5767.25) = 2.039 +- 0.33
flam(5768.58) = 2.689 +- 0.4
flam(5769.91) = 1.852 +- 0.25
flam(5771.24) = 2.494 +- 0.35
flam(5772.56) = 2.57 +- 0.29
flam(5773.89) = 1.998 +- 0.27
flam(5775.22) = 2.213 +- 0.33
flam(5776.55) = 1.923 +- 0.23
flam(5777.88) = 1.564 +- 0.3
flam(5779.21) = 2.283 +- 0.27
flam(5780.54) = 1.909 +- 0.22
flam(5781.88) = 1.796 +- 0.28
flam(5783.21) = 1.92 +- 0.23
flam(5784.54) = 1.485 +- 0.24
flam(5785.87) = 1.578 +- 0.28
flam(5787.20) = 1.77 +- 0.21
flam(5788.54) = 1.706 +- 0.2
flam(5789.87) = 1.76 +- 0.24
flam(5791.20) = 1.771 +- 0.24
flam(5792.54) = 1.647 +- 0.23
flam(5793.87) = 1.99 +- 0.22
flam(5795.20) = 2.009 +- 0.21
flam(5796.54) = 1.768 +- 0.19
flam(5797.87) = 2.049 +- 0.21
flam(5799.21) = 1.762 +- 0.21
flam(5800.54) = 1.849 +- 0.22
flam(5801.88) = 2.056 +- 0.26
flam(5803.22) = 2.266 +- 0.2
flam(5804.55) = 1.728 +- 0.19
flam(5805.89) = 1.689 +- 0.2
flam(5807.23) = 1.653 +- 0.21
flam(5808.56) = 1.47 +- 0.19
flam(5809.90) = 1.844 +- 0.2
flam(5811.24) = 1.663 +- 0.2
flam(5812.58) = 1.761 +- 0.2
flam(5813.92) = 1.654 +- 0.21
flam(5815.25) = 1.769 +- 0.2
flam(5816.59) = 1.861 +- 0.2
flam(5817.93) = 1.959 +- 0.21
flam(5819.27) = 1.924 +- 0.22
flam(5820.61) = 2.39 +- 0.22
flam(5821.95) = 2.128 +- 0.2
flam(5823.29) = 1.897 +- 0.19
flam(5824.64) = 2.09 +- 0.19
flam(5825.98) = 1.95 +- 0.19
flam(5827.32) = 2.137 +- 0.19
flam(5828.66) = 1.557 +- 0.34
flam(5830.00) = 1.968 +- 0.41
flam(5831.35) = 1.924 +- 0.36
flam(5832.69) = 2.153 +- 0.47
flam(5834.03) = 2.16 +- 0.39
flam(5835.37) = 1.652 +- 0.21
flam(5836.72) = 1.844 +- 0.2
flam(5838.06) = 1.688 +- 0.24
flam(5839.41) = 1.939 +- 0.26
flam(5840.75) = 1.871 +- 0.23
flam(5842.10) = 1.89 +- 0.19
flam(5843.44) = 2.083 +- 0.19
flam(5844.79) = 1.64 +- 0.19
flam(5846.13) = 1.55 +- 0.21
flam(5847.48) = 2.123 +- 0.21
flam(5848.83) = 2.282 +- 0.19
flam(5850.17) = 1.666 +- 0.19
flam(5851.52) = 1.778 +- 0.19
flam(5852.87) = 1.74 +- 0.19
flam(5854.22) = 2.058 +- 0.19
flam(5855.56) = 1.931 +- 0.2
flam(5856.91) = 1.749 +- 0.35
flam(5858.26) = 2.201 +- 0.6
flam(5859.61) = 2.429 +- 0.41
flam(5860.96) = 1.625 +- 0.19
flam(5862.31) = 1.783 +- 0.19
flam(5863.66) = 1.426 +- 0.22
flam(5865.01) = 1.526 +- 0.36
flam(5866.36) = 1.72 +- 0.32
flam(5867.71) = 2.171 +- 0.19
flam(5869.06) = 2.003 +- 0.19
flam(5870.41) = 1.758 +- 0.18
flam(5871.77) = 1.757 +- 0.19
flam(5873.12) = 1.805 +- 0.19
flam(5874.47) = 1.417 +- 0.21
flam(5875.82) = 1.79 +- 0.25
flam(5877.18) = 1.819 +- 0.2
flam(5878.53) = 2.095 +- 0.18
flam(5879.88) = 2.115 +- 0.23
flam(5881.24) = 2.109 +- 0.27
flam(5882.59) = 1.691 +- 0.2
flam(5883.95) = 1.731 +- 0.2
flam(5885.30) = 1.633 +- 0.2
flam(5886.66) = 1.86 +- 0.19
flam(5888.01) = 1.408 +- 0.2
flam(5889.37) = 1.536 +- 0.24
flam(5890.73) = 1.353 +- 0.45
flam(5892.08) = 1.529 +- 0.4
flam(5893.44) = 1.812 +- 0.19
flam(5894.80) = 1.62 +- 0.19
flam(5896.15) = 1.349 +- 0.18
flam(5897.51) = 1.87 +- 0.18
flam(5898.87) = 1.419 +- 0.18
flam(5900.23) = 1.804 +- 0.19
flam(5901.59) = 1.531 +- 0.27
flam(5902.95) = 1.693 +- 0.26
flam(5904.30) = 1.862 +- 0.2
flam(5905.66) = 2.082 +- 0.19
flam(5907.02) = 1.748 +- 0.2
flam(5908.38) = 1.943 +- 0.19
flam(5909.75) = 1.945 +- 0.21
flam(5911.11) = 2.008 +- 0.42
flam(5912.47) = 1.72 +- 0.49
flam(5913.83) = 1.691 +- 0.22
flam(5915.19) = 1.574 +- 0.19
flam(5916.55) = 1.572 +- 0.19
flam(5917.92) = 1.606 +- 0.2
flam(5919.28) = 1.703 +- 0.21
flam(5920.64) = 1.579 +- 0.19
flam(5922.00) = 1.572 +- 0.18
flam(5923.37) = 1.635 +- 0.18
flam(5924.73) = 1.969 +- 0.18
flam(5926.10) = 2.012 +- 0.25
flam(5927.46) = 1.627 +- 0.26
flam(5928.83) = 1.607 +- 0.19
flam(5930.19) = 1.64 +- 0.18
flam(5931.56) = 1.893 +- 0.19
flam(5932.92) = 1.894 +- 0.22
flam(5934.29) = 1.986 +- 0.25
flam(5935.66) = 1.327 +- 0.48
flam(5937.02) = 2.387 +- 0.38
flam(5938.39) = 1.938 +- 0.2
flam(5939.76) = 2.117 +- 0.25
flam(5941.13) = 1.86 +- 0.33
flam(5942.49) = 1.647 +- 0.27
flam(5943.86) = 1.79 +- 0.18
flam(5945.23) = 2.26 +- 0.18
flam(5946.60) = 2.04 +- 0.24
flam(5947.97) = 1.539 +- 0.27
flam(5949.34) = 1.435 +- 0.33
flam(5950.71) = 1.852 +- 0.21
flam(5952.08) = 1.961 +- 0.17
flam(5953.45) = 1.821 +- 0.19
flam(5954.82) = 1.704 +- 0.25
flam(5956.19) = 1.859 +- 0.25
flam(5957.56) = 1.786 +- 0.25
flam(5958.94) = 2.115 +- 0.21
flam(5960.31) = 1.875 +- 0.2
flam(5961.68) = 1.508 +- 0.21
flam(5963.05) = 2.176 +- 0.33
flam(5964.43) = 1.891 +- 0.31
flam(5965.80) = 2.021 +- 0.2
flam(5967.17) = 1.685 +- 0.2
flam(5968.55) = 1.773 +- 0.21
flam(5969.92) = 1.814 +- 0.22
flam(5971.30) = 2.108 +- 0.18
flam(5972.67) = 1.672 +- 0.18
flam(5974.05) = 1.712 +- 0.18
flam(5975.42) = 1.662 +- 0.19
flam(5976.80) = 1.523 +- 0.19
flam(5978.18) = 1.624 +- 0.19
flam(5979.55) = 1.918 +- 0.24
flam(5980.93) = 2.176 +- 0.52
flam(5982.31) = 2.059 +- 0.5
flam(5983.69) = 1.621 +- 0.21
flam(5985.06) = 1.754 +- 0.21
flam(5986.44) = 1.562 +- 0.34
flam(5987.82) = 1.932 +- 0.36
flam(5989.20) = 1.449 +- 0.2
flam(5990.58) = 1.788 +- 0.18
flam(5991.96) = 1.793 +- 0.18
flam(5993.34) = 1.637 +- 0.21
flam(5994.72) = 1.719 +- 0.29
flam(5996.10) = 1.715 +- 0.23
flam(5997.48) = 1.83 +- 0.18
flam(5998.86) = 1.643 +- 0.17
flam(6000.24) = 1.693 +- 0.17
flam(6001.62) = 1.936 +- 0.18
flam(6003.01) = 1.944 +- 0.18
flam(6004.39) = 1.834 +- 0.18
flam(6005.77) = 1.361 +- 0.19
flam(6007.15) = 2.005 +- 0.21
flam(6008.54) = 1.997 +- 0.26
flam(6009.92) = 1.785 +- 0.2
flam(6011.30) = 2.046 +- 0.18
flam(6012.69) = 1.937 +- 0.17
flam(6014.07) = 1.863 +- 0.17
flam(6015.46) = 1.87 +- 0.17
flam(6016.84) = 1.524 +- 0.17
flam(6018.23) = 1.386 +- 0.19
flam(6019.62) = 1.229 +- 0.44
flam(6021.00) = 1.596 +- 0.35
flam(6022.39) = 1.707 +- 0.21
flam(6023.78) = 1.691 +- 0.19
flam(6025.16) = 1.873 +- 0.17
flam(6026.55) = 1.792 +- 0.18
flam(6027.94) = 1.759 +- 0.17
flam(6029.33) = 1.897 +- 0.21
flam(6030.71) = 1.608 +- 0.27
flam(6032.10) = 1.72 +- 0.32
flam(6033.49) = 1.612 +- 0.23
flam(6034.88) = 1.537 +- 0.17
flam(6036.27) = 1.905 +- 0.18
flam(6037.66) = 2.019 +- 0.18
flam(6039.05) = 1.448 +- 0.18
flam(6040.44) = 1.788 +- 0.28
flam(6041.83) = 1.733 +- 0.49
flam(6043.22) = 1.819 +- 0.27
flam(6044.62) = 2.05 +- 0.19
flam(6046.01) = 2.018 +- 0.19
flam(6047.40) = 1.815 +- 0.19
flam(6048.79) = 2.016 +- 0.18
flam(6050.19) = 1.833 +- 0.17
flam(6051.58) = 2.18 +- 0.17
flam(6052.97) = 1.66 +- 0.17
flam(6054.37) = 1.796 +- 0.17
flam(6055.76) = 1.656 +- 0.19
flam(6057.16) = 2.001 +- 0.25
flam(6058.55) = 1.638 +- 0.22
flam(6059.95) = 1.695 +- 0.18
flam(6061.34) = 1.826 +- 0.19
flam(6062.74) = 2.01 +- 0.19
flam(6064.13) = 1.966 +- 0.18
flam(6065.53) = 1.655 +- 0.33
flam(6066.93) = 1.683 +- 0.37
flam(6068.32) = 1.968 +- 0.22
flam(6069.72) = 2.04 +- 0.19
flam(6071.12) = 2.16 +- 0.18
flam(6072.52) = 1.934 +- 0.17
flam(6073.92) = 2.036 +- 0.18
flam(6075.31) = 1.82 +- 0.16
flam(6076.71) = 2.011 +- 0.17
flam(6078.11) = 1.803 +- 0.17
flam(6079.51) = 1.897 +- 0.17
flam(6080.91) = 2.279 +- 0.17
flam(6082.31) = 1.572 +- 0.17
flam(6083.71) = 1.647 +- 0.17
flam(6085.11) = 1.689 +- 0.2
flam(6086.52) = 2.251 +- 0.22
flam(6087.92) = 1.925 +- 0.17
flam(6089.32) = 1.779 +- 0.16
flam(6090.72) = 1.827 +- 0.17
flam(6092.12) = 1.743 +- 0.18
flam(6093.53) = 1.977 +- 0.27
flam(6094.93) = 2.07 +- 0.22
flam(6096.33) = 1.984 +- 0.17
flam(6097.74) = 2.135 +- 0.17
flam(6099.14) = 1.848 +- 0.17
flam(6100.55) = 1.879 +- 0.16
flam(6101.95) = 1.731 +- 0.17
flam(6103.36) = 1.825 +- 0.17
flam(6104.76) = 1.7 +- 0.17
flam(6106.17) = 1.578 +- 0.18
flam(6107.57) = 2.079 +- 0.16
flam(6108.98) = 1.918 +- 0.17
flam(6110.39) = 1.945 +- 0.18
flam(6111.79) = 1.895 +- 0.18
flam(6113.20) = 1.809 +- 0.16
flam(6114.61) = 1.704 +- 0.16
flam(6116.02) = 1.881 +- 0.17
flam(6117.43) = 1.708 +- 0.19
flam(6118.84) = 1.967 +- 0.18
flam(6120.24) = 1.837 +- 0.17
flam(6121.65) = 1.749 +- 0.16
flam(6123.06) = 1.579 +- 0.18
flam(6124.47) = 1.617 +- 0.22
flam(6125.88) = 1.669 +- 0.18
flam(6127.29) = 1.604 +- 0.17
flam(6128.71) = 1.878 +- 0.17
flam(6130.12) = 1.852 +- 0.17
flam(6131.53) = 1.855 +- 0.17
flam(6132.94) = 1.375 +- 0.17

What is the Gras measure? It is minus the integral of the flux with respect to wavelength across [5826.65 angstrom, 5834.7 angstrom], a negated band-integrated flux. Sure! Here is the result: -16.0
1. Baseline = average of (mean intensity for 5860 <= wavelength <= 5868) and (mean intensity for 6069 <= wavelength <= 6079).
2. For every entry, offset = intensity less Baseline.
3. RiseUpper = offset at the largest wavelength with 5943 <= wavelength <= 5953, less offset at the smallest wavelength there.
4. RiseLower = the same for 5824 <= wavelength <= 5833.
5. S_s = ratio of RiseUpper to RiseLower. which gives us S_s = 2.7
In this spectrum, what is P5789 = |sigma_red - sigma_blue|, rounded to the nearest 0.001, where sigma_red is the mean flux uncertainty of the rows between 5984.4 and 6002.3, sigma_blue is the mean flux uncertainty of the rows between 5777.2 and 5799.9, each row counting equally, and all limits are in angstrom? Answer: 0.011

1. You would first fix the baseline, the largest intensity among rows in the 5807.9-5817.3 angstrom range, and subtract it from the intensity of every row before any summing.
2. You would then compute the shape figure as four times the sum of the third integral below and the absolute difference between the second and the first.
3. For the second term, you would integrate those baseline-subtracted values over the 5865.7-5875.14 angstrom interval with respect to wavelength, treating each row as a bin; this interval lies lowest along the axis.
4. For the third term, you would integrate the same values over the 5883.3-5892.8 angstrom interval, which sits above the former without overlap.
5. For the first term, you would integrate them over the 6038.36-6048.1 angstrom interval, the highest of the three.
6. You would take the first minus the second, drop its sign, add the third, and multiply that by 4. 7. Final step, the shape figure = -11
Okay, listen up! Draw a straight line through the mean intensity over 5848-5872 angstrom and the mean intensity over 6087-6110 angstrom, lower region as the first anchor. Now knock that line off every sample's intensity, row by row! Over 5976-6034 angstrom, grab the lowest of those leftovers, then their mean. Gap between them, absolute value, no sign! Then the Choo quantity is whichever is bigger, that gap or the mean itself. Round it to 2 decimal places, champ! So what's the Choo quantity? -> 0.52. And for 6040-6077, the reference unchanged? 0.24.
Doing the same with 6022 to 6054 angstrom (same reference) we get 0.36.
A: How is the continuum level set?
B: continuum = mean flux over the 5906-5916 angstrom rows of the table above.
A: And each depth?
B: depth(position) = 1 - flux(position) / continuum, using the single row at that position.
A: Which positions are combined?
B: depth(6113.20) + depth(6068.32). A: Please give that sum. -0.09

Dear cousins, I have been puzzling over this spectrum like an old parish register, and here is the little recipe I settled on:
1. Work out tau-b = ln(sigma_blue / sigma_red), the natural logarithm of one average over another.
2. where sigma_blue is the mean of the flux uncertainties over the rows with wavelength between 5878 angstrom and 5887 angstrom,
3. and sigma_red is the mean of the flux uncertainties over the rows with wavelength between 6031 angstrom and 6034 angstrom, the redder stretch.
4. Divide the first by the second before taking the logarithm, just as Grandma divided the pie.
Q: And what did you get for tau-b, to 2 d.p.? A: -0.27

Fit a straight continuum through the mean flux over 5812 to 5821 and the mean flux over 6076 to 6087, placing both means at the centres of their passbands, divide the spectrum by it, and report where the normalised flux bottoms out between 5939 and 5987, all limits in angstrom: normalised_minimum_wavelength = 5949.34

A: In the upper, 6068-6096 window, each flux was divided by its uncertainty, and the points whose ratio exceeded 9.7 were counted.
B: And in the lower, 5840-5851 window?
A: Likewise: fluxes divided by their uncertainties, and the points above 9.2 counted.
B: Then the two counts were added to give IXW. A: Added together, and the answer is 17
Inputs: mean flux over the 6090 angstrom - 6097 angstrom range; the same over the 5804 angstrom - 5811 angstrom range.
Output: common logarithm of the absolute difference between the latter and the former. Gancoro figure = -0.61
